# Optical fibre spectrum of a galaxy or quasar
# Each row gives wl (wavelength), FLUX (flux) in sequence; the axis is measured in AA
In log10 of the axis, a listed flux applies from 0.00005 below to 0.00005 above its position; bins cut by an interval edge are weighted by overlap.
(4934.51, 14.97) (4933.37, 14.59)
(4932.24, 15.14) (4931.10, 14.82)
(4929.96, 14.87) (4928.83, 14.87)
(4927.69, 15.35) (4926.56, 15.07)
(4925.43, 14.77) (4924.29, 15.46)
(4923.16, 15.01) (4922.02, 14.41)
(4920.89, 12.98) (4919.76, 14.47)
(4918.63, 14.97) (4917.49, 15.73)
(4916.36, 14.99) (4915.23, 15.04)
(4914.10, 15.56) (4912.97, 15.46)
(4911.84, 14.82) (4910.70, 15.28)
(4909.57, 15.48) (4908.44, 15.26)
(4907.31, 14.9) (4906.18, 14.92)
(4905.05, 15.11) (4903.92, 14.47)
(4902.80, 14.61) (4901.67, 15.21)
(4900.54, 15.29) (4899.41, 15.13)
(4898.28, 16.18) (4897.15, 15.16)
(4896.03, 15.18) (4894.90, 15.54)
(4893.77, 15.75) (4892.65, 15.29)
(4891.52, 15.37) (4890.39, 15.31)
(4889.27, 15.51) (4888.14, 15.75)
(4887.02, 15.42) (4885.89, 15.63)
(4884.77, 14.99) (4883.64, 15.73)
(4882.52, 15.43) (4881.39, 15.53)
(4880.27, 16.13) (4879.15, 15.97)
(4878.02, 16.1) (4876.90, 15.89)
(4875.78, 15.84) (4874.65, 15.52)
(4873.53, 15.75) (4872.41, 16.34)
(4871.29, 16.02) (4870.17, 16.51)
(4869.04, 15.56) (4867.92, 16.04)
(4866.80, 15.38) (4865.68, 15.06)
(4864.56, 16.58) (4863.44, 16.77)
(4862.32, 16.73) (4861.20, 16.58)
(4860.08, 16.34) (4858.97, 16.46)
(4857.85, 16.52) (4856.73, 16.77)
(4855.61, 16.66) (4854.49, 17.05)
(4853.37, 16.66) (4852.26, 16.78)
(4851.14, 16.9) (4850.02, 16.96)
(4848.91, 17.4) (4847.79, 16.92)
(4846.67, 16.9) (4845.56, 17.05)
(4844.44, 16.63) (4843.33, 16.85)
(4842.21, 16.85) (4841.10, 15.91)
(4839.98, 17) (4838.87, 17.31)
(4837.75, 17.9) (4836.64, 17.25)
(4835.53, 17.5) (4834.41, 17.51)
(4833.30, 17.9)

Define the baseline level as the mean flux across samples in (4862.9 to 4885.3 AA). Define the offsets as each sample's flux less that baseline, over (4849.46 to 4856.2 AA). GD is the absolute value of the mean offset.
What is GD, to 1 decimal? 1.0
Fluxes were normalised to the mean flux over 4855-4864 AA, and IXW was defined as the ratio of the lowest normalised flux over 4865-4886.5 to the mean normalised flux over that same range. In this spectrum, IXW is 0.951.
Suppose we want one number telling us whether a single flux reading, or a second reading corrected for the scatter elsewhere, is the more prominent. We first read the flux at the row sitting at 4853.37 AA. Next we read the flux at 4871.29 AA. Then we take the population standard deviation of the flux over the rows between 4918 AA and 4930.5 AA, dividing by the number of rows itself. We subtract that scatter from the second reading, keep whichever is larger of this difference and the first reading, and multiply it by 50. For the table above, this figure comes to 833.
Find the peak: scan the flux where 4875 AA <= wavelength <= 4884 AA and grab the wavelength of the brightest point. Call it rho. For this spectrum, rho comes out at 4880.27 AA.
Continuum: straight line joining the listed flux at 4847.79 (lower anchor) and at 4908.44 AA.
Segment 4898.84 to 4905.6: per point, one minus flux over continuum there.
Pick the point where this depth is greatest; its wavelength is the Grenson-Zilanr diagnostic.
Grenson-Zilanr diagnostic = 4903.92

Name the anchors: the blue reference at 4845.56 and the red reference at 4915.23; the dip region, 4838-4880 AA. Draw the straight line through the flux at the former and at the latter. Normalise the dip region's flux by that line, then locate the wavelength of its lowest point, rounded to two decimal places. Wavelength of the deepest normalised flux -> 4865.68 AA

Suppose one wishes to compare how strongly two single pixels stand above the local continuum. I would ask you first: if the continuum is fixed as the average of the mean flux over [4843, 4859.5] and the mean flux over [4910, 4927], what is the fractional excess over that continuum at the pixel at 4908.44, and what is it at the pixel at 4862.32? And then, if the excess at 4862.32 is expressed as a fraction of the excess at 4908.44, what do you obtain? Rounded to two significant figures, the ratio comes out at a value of -1.4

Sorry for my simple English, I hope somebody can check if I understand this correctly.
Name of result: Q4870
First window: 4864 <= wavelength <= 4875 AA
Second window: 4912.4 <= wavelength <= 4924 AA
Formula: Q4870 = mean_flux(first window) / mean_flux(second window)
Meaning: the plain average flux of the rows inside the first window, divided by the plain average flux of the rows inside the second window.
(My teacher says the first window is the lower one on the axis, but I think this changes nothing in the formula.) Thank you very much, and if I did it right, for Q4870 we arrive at 1.07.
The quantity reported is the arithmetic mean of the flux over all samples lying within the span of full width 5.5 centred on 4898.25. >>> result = 15.4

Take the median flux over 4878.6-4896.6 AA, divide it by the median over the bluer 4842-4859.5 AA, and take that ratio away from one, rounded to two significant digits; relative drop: 0.079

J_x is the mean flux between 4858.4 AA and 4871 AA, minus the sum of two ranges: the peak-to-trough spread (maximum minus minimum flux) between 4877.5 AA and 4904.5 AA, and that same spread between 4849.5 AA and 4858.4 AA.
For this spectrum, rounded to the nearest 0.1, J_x 13.9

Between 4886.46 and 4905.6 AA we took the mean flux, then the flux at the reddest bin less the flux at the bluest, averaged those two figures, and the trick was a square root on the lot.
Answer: 2.739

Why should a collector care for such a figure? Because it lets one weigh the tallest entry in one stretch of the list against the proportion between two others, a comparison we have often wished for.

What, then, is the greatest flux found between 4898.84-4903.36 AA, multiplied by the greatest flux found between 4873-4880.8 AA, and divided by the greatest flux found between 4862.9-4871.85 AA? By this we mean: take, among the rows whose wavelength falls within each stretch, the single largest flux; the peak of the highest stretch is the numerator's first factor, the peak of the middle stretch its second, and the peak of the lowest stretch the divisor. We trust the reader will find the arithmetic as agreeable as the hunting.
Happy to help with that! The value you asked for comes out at 14.7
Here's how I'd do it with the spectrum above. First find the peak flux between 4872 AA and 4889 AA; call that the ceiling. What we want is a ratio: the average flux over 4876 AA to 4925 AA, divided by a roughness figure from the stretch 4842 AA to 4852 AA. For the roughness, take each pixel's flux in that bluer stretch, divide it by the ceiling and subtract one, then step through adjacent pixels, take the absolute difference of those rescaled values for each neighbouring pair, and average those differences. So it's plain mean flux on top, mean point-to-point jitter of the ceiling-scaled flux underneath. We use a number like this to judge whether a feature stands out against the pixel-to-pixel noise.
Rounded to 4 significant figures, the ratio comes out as 1115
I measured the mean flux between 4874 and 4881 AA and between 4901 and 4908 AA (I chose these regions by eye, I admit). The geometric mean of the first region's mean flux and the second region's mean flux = 15.4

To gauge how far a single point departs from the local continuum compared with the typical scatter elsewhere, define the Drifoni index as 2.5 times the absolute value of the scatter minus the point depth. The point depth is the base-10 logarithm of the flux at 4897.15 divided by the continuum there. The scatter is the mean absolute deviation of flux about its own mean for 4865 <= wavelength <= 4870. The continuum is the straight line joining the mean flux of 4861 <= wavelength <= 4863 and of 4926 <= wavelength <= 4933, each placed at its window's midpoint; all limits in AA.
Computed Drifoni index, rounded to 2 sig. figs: 0.77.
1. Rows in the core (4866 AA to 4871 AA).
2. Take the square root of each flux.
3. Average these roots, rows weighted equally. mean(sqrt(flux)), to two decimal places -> 3.98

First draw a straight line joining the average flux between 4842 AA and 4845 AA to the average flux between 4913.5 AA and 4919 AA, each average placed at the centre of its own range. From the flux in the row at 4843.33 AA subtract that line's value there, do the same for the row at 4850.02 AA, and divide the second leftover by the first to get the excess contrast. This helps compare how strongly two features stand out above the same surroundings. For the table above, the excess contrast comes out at 4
